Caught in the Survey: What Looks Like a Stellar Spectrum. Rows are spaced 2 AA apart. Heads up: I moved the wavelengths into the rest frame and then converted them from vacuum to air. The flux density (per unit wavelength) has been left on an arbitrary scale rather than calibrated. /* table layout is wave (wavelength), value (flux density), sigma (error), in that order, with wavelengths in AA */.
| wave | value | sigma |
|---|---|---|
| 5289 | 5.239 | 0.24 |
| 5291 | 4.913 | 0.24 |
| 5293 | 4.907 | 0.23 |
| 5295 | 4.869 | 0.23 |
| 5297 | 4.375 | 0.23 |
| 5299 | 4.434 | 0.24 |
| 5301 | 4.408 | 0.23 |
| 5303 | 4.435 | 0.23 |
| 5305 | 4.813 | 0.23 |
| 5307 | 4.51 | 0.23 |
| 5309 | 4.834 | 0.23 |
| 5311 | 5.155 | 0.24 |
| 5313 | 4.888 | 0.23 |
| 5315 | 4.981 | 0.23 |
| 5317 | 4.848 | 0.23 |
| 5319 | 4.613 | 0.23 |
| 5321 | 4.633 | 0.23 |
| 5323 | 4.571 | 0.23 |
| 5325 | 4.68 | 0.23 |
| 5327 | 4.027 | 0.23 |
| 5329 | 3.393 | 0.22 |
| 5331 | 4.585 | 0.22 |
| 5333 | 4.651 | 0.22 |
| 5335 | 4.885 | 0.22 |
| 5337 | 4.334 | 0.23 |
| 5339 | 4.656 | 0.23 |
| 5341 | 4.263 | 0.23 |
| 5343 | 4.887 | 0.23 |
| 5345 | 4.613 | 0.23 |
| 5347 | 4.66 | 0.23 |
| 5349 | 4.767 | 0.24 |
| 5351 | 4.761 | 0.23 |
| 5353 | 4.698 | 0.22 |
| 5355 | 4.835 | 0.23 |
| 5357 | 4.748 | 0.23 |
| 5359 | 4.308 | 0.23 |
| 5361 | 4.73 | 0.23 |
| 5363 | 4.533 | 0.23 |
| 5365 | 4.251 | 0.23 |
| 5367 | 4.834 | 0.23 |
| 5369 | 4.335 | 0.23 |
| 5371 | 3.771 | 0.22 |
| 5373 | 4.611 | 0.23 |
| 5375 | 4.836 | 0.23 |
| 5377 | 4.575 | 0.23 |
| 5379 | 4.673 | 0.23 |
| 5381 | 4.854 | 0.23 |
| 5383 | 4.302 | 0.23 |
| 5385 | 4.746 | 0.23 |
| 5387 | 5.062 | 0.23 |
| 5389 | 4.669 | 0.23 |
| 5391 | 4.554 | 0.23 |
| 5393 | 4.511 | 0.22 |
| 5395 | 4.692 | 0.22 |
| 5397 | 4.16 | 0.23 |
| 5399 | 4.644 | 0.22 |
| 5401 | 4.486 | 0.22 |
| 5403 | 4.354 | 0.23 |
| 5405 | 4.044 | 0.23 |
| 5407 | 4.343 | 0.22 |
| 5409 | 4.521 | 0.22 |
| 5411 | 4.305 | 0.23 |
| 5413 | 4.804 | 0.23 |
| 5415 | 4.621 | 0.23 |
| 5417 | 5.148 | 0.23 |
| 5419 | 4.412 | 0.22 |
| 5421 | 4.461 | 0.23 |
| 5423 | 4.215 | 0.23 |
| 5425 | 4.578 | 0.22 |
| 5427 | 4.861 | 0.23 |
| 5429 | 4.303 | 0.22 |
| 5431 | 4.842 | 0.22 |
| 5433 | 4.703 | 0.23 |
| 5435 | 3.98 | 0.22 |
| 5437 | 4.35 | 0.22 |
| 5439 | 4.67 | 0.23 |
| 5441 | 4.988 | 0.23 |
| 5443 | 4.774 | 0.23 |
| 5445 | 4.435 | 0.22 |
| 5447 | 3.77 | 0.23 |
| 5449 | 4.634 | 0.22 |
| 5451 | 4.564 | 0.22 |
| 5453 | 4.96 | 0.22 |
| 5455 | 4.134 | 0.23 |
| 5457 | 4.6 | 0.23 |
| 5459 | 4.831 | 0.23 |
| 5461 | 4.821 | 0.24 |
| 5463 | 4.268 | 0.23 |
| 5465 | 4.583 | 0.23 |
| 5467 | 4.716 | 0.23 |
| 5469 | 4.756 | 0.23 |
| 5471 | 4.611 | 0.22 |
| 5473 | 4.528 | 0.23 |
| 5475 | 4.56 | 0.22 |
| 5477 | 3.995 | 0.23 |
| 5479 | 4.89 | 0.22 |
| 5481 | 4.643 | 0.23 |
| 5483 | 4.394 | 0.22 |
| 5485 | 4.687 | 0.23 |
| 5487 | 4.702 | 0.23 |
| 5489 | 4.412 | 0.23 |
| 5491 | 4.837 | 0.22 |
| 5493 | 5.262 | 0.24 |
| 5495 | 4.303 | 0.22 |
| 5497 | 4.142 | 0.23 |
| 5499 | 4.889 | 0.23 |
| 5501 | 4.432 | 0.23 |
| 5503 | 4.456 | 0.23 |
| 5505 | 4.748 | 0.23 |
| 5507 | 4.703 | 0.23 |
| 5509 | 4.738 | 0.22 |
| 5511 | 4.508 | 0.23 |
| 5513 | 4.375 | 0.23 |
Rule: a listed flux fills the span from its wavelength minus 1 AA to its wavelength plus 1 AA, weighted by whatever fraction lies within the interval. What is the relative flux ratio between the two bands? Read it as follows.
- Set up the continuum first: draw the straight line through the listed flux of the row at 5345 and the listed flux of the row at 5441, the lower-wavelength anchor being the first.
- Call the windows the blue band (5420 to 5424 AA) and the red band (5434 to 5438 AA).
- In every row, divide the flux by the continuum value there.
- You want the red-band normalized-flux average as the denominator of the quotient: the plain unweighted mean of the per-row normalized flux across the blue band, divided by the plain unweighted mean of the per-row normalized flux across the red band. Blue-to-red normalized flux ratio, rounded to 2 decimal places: 1.05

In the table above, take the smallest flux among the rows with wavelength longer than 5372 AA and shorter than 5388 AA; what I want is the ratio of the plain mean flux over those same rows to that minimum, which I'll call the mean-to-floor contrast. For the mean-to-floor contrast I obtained 1.09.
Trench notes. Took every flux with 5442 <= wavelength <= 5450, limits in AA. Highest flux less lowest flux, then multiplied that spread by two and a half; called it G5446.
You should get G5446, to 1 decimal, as 2.5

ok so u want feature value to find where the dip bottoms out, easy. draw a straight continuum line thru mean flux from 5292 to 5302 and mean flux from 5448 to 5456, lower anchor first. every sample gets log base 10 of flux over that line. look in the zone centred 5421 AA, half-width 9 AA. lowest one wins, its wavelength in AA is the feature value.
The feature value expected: 5423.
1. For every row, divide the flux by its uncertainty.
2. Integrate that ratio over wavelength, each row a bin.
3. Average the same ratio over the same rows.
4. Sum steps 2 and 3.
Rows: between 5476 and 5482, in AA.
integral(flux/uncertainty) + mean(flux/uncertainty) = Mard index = 139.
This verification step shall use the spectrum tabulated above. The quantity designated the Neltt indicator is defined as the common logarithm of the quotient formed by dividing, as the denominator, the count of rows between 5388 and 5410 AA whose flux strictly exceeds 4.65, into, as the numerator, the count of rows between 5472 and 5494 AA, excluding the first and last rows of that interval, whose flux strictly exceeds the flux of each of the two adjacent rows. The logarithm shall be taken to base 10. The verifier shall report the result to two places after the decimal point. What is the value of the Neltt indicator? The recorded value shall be 0.18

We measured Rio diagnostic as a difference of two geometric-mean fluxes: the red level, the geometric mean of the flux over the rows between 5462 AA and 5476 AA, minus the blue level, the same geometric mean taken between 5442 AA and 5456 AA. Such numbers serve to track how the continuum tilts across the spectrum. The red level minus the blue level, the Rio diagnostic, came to 0.12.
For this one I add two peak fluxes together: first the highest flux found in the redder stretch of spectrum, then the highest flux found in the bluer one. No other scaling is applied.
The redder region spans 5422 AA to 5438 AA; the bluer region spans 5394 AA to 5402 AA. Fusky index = 9.6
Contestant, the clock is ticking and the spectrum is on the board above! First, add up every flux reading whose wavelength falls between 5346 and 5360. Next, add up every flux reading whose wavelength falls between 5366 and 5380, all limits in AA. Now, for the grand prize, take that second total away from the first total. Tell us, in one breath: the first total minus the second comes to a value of 1.1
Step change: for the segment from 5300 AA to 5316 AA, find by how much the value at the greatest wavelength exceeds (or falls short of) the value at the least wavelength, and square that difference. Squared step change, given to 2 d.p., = 0.33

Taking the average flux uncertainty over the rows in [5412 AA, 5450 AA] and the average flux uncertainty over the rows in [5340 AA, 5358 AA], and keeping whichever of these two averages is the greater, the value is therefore 0.230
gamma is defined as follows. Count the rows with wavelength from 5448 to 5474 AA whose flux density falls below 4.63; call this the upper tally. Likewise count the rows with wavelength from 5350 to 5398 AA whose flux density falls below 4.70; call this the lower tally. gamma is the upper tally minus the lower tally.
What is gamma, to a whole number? -8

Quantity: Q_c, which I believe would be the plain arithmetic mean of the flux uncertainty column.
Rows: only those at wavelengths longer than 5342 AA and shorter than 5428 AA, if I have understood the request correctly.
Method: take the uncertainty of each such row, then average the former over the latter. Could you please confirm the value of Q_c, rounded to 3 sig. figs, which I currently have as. 0.228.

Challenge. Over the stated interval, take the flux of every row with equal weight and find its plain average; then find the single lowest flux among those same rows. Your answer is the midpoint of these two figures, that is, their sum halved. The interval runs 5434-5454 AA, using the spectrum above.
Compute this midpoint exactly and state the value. 4.1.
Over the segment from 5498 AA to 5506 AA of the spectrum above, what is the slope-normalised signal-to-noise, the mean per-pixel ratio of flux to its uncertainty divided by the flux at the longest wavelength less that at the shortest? -143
